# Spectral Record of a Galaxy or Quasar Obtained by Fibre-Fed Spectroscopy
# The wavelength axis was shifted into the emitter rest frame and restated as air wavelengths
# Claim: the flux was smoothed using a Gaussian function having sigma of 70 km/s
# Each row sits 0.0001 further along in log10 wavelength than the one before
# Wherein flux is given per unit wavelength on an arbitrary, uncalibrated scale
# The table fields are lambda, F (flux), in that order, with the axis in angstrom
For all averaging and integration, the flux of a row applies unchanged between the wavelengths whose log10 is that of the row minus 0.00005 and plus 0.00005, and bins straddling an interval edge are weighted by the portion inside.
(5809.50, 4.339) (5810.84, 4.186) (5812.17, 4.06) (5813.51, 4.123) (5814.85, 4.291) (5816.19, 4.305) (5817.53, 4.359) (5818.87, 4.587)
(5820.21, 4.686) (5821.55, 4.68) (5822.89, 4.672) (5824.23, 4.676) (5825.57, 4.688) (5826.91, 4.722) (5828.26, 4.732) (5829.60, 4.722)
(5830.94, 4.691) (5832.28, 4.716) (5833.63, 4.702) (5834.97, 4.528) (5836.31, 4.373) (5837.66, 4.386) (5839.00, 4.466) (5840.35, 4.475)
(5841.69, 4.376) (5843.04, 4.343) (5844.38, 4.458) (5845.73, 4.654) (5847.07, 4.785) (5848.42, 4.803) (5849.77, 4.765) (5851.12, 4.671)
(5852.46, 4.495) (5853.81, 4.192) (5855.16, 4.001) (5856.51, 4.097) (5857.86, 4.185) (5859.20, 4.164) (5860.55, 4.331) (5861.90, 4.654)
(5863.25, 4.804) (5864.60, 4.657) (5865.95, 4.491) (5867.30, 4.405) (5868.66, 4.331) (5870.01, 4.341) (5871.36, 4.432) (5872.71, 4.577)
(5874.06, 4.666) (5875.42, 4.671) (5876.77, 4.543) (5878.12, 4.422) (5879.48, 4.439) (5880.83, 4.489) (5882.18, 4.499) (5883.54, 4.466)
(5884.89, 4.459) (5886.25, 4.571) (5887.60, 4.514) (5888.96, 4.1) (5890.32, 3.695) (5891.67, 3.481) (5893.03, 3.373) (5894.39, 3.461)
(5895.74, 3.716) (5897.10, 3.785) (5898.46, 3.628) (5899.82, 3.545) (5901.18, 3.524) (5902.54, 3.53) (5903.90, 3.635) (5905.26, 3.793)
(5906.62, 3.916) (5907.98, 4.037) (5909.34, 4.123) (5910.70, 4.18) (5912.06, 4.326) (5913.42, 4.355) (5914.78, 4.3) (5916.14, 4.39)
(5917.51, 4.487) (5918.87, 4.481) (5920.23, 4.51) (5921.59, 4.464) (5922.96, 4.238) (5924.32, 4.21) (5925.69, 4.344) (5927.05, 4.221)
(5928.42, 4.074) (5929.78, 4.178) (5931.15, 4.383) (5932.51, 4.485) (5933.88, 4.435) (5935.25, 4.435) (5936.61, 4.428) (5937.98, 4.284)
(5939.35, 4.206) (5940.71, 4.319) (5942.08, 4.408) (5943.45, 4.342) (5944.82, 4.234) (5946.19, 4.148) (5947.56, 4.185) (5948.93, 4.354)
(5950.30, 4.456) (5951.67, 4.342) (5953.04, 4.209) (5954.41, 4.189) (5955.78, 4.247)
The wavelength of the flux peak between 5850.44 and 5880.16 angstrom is 5863.25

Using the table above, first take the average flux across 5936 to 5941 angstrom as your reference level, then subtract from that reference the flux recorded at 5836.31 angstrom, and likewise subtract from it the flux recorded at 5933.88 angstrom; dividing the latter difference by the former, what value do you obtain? 2.0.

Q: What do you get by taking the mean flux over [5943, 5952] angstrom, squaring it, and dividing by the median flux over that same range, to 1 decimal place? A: 4.2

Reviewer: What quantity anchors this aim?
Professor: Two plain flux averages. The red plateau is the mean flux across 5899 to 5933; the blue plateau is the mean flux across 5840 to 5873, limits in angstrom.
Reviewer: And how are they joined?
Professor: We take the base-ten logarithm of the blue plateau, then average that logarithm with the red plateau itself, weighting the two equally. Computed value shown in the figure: 2.40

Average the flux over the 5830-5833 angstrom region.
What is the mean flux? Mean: 4.70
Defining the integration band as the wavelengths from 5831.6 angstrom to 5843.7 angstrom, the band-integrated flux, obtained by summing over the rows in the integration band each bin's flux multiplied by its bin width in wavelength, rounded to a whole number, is 54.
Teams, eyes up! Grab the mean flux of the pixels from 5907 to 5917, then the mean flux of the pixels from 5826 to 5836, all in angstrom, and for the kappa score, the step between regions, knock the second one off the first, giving -0.4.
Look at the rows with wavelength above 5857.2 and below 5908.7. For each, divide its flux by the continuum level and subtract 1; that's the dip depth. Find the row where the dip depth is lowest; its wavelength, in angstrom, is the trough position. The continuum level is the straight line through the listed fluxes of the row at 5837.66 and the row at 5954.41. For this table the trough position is 5893.03 angstrom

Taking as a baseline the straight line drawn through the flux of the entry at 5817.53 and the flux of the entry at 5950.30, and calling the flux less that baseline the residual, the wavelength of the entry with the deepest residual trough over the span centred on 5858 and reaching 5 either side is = 5855.16 angstrom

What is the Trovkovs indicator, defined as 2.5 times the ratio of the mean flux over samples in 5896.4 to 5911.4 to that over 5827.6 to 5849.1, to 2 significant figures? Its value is 2.1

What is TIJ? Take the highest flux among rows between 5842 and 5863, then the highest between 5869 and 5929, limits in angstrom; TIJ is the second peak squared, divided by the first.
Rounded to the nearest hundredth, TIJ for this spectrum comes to 4.54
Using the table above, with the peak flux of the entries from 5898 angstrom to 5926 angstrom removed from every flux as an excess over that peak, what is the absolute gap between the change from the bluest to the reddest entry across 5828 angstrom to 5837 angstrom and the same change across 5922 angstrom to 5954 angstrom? 0.3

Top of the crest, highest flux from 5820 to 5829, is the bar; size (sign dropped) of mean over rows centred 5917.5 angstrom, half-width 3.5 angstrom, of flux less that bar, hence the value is 0.30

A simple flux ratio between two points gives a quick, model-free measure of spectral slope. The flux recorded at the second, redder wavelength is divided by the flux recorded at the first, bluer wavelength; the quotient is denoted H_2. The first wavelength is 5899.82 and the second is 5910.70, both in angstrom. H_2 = 1.18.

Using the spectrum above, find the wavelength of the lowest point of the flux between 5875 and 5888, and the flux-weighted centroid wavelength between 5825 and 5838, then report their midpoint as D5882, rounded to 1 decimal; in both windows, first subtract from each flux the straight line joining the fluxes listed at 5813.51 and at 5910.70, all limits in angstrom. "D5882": 5854.4 angstrom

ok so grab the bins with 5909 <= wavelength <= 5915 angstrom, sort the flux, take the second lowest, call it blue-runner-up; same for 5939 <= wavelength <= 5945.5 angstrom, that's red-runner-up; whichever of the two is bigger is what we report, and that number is 4.2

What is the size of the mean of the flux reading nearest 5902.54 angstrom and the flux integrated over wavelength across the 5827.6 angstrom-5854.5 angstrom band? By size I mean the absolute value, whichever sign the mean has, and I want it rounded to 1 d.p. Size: 63.2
